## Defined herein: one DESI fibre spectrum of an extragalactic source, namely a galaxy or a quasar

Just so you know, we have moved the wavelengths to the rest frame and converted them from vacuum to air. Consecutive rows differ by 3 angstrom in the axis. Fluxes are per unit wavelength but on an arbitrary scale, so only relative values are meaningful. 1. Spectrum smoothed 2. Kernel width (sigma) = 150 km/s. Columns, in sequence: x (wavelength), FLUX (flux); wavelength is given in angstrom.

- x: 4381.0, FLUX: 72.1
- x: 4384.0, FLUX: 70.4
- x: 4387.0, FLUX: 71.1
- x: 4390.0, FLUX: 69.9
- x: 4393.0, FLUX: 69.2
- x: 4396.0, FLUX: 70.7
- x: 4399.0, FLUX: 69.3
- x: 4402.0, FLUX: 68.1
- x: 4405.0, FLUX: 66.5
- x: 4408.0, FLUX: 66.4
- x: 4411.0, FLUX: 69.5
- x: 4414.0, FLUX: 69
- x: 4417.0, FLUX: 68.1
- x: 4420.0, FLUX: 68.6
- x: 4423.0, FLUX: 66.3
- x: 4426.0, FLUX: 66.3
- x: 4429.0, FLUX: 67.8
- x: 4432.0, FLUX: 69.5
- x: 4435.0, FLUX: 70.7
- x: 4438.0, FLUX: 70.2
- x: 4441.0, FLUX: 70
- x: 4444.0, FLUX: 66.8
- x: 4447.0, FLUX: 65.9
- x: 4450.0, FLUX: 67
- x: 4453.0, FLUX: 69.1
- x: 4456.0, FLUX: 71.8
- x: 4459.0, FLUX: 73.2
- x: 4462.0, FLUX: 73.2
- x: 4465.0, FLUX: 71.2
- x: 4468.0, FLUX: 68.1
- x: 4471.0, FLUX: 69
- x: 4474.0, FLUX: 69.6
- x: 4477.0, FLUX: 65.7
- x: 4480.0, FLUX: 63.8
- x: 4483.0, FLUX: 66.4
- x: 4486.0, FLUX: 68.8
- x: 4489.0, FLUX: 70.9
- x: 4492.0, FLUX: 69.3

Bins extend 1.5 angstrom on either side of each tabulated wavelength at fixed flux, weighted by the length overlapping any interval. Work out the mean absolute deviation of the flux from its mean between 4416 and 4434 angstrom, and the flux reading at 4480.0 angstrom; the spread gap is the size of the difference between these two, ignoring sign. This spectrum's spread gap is 63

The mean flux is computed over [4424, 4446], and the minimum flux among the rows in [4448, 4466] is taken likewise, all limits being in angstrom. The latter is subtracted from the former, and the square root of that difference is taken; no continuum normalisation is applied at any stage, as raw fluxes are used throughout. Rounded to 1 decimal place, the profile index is 1.3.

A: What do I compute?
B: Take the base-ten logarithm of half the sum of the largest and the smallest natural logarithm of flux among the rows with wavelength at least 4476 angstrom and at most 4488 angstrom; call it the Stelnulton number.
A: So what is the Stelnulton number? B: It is 0.623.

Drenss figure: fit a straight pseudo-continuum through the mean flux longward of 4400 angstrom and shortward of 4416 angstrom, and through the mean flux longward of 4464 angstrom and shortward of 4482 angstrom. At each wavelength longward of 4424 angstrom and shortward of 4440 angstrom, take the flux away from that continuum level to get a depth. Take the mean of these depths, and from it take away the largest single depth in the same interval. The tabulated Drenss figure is -2.6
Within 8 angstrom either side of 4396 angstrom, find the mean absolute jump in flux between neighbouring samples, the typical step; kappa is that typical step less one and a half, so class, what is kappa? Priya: -0.3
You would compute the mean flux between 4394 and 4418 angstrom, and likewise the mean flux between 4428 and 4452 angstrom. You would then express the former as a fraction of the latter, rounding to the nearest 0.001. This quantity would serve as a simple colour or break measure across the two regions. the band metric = 0.999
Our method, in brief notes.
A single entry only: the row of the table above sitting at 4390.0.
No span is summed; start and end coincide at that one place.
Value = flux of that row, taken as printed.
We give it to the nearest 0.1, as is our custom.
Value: 69.9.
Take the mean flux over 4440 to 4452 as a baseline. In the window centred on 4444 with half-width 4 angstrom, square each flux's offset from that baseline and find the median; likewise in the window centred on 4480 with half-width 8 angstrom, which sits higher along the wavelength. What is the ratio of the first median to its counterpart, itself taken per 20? 0.039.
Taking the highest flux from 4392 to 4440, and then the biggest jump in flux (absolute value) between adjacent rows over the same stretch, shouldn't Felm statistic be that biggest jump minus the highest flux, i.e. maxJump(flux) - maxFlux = -67.6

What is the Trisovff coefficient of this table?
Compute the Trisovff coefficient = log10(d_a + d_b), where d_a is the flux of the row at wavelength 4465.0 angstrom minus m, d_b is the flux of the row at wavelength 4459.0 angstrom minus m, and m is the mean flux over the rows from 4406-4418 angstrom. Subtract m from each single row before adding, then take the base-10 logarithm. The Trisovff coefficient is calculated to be 0.90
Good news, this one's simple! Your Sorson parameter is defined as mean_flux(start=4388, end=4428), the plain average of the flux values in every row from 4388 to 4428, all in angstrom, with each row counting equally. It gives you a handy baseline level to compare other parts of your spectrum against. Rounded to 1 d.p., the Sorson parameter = 68.3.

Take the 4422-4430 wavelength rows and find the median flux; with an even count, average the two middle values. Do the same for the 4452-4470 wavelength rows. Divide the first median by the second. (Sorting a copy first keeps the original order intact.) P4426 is 0.93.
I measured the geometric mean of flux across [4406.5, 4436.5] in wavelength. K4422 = 68.2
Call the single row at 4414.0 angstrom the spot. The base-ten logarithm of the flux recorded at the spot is 1.839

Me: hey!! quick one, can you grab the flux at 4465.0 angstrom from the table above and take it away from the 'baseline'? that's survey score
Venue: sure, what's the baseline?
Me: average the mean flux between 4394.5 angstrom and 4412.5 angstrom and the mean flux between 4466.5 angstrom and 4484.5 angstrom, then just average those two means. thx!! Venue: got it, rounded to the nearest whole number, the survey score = -3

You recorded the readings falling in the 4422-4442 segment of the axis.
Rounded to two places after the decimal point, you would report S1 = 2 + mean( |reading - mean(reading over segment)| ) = 3.62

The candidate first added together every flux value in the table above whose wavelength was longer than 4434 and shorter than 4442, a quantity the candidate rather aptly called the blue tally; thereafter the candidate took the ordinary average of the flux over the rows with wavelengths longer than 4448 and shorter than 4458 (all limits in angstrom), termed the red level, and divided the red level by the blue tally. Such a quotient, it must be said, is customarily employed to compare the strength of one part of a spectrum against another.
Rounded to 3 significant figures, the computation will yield 0.329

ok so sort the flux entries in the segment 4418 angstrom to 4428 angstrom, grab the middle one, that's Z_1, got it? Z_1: 66.3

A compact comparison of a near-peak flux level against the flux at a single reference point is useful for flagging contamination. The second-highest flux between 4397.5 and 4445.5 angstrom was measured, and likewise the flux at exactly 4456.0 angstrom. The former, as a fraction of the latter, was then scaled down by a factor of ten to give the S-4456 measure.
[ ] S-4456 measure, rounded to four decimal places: 0.0978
